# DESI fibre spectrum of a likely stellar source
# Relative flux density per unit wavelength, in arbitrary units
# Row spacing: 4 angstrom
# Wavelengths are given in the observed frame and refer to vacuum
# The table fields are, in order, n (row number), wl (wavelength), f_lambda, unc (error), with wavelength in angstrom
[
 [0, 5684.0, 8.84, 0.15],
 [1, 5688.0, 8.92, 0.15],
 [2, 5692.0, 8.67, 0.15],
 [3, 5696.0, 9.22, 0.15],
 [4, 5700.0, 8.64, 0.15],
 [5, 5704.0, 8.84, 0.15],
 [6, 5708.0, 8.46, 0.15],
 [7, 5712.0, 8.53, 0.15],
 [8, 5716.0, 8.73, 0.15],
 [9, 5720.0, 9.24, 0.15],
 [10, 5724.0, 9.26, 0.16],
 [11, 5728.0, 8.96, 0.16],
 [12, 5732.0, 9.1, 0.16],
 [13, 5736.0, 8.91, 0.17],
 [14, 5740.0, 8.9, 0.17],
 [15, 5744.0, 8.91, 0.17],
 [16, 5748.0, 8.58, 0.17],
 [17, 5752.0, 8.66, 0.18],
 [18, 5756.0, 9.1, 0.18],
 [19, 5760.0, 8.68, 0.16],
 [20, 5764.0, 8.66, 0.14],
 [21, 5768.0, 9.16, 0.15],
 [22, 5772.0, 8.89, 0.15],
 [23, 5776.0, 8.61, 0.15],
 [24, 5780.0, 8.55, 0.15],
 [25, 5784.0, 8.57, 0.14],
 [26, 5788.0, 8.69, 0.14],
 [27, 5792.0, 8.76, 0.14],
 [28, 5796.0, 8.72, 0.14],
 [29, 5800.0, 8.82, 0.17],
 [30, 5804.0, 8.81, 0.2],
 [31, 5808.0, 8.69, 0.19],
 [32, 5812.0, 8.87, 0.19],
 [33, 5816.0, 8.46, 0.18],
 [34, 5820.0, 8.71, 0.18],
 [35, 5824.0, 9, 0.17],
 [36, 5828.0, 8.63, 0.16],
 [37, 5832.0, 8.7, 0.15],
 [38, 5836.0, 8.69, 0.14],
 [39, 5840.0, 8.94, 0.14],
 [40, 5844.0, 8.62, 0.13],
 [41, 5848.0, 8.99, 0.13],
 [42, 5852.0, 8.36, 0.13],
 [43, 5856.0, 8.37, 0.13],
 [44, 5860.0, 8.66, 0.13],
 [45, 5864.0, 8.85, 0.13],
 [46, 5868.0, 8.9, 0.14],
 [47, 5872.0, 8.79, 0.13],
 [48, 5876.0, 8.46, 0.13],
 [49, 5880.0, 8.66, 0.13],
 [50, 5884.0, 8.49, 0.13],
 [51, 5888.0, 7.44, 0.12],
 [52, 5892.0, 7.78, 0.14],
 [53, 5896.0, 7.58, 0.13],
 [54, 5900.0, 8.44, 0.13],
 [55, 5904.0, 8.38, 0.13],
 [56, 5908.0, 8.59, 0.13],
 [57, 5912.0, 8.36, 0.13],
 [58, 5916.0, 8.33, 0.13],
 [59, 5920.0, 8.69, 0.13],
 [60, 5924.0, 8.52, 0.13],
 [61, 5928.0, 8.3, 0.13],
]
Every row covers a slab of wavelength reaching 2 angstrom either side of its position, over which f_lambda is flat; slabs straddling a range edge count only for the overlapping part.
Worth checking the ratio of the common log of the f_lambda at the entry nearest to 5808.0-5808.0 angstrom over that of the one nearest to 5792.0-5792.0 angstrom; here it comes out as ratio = 1.00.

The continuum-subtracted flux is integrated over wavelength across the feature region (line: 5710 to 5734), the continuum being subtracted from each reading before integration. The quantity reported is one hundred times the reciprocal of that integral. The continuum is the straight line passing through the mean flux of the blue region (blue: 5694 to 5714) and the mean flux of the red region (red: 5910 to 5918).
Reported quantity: 16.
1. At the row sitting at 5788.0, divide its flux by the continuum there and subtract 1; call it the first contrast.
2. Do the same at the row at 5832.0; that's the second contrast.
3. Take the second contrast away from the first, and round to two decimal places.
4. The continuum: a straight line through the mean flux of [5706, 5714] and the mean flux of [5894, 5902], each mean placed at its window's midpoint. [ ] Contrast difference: -0.02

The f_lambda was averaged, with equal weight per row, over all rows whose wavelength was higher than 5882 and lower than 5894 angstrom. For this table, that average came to 7.90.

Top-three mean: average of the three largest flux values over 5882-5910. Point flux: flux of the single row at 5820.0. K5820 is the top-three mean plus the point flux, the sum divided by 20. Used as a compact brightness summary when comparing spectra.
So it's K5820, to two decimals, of 0.86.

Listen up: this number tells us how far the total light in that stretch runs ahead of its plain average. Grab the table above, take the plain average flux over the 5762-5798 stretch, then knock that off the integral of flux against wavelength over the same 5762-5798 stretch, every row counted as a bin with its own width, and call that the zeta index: 306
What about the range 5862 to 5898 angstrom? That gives 291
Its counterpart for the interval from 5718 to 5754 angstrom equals 313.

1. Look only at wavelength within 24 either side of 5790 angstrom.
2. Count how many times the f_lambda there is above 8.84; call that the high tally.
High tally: 3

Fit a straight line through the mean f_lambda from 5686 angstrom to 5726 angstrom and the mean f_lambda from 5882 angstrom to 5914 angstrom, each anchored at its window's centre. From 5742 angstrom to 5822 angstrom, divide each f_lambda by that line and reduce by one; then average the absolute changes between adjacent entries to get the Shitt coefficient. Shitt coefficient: 0.023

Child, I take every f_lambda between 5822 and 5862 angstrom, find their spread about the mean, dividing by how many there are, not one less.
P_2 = 0.22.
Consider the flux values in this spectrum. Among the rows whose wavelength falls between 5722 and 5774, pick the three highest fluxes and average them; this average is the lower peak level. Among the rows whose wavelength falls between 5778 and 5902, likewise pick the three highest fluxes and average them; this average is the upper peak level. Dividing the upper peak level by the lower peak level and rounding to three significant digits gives 0.979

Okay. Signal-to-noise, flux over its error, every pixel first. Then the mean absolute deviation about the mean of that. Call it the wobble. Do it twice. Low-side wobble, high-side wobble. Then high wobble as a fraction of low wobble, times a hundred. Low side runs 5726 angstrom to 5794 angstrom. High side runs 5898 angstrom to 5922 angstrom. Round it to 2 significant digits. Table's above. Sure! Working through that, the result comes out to 23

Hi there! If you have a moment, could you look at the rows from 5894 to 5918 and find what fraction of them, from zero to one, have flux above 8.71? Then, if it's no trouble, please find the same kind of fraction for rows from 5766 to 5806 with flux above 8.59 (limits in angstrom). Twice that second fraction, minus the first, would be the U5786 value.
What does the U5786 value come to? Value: 1.6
